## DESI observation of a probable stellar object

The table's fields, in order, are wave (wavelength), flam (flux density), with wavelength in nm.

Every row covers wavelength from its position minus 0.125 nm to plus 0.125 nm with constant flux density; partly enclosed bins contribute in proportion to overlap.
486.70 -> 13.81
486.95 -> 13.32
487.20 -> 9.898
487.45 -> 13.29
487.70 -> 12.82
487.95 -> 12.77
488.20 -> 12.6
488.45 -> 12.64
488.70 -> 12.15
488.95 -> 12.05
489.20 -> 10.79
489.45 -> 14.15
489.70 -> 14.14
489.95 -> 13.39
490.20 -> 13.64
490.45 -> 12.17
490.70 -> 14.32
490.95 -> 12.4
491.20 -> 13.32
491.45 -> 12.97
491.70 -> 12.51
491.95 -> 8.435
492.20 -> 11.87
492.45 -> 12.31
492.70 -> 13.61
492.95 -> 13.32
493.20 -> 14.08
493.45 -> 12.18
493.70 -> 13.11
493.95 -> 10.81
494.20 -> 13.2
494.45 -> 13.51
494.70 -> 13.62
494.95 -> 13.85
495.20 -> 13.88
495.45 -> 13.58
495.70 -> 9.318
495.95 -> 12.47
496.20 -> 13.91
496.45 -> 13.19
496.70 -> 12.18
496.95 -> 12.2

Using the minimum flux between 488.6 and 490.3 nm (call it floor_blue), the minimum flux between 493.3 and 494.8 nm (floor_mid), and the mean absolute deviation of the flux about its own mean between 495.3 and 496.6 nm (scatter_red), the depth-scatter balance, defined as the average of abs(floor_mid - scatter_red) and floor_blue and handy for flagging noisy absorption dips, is 10.2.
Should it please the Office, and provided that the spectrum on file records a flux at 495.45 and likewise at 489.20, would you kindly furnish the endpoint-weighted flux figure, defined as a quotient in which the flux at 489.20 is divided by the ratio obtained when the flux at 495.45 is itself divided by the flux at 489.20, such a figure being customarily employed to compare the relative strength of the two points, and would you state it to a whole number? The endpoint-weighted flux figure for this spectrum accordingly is 9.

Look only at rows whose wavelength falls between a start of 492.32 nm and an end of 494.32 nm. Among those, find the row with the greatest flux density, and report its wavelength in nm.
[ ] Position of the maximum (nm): 493.20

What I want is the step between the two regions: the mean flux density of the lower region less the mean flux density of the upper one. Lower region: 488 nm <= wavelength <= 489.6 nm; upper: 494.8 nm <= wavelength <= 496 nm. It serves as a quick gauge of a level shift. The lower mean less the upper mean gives -0.2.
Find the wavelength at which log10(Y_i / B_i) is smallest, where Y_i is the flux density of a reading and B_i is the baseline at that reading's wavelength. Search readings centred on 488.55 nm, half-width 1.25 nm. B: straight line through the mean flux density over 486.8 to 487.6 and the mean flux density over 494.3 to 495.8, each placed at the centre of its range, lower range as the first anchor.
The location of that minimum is 489.20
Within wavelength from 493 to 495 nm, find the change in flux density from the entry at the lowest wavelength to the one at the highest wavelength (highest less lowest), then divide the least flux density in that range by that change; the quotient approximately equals -47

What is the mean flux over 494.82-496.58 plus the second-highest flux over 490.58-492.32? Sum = 26.2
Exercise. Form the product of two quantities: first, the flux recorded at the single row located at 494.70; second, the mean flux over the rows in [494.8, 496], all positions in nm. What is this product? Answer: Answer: 172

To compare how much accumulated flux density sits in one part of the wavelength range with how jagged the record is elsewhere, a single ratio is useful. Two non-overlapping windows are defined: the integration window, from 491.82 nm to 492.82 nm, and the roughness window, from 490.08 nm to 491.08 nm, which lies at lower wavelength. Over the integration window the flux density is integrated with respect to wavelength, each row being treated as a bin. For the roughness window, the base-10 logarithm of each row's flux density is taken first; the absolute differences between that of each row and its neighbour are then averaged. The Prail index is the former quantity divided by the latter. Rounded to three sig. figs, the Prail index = 190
